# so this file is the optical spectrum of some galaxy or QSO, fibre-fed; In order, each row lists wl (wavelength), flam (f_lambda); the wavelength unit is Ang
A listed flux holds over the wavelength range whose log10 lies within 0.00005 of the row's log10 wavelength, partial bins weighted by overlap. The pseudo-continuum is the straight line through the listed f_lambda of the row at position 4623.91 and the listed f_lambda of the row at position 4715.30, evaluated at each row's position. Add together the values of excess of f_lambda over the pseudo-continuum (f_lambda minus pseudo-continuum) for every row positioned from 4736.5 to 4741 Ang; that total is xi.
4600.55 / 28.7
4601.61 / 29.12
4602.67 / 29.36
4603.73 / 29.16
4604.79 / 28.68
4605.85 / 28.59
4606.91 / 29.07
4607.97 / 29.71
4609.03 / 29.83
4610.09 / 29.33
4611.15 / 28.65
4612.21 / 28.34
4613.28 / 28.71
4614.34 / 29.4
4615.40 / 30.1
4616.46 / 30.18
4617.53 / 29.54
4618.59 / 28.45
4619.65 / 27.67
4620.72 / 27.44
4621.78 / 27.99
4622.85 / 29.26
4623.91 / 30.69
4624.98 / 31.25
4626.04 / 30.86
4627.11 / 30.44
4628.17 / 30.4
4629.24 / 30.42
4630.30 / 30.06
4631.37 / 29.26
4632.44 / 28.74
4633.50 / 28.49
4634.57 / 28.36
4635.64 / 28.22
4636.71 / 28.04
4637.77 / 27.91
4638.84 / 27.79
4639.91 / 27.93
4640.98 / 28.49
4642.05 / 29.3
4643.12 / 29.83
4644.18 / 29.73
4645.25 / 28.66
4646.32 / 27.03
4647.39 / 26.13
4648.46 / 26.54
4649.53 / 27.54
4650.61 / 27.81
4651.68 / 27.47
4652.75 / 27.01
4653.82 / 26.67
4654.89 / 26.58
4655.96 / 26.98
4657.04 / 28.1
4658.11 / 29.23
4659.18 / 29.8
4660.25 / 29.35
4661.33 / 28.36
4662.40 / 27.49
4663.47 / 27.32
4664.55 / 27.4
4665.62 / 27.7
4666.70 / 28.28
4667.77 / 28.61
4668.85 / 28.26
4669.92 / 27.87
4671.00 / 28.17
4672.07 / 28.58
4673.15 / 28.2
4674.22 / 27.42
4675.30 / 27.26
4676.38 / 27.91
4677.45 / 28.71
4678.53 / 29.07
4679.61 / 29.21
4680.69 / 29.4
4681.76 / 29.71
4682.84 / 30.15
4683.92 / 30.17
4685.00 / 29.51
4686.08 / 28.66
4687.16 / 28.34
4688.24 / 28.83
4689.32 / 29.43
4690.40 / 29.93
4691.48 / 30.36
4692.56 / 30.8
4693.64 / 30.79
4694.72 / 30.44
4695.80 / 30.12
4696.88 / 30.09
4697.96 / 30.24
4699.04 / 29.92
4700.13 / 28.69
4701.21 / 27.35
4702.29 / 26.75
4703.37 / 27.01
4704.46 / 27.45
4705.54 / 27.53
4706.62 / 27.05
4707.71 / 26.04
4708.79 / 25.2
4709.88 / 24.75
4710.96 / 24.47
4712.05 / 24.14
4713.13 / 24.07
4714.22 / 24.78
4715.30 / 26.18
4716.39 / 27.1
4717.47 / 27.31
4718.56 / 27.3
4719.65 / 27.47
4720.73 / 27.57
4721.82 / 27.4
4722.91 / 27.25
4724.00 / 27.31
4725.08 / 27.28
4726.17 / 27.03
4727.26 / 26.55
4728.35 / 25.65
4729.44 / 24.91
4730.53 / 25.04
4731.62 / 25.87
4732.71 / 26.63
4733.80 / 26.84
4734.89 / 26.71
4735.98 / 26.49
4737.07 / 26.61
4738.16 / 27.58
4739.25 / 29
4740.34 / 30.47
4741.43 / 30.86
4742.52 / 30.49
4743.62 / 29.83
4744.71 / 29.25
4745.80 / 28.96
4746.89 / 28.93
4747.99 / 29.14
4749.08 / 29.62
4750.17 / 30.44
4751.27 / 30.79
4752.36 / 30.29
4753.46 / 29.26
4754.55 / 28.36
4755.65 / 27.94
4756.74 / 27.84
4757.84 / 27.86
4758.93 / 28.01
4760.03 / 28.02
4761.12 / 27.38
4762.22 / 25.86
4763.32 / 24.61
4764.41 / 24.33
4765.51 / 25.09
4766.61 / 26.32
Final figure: 14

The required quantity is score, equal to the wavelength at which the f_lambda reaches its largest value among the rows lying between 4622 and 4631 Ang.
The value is 4624.98 Ang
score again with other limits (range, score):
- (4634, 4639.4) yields 4634.57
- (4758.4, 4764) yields 4760.03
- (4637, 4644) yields 4643.12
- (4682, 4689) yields 4683.92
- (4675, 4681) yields 4680.69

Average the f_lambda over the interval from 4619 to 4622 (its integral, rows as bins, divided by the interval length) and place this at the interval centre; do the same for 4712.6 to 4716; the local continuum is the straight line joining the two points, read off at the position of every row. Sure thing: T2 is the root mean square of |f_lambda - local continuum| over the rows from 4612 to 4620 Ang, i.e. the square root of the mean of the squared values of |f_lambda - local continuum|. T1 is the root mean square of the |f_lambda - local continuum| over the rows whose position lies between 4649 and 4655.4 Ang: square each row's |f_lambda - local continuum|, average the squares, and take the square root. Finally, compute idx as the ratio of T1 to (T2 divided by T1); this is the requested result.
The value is 0.2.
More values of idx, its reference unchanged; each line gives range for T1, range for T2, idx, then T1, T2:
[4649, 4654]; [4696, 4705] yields 0.1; 0.6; 3.3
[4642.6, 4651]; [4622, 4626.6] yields 0.8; 1.6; 3.0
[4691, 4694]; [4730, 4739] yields 11.8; 5.0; 2.1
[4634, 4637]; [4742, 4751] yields 0.2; 0.9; 5.4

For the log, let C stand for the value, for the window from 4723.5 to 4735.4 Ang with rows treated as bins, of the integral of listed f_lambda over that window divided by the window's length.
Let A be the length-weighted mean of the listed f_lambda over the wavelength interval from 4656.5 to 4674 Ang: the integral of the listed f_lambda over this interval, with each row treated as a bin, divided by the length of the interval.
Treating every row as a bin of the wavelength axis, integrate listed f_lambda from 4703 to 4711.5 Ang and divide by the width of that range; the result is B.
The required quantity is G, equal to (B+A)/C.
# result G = 2.07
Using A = 28.3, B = 26.2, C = 26.3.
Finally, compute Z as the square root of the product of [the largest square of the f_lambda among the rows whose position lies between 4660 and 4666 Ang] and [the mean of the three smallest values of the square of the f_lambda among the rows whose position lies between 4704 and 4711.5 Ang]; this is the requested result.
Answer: 728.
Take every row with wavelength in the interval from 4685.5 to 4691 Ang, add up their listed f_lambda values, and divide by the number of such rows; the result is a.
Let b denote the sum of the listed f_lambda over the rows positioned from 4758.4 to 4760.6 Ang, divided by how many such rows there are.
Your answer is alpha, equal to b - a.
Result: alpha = -1.0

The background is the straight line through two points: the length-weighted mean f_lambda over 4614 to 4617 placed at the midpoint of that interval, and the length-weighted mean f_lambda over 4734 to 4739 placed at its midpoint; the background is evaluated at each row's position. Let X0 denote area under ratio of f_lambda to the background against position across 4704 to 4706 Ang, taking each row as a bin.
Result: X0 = 1.98 Ang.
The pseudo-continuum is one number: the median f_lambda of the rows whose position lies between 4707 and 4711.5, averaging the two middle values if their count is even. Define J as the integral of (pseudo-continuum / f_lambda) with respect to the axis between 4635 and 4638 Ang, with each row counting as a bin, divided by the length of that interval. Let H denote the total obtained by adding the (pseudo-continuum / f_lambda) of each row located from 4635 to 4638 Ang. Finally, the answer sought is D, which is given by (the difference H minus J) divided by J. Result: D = 2.0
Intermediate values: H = 2.7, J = 0.89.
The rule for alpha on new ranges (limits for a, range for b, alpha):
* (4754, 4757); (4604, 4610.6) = 1.2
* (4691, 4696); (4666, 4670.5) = -2.2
